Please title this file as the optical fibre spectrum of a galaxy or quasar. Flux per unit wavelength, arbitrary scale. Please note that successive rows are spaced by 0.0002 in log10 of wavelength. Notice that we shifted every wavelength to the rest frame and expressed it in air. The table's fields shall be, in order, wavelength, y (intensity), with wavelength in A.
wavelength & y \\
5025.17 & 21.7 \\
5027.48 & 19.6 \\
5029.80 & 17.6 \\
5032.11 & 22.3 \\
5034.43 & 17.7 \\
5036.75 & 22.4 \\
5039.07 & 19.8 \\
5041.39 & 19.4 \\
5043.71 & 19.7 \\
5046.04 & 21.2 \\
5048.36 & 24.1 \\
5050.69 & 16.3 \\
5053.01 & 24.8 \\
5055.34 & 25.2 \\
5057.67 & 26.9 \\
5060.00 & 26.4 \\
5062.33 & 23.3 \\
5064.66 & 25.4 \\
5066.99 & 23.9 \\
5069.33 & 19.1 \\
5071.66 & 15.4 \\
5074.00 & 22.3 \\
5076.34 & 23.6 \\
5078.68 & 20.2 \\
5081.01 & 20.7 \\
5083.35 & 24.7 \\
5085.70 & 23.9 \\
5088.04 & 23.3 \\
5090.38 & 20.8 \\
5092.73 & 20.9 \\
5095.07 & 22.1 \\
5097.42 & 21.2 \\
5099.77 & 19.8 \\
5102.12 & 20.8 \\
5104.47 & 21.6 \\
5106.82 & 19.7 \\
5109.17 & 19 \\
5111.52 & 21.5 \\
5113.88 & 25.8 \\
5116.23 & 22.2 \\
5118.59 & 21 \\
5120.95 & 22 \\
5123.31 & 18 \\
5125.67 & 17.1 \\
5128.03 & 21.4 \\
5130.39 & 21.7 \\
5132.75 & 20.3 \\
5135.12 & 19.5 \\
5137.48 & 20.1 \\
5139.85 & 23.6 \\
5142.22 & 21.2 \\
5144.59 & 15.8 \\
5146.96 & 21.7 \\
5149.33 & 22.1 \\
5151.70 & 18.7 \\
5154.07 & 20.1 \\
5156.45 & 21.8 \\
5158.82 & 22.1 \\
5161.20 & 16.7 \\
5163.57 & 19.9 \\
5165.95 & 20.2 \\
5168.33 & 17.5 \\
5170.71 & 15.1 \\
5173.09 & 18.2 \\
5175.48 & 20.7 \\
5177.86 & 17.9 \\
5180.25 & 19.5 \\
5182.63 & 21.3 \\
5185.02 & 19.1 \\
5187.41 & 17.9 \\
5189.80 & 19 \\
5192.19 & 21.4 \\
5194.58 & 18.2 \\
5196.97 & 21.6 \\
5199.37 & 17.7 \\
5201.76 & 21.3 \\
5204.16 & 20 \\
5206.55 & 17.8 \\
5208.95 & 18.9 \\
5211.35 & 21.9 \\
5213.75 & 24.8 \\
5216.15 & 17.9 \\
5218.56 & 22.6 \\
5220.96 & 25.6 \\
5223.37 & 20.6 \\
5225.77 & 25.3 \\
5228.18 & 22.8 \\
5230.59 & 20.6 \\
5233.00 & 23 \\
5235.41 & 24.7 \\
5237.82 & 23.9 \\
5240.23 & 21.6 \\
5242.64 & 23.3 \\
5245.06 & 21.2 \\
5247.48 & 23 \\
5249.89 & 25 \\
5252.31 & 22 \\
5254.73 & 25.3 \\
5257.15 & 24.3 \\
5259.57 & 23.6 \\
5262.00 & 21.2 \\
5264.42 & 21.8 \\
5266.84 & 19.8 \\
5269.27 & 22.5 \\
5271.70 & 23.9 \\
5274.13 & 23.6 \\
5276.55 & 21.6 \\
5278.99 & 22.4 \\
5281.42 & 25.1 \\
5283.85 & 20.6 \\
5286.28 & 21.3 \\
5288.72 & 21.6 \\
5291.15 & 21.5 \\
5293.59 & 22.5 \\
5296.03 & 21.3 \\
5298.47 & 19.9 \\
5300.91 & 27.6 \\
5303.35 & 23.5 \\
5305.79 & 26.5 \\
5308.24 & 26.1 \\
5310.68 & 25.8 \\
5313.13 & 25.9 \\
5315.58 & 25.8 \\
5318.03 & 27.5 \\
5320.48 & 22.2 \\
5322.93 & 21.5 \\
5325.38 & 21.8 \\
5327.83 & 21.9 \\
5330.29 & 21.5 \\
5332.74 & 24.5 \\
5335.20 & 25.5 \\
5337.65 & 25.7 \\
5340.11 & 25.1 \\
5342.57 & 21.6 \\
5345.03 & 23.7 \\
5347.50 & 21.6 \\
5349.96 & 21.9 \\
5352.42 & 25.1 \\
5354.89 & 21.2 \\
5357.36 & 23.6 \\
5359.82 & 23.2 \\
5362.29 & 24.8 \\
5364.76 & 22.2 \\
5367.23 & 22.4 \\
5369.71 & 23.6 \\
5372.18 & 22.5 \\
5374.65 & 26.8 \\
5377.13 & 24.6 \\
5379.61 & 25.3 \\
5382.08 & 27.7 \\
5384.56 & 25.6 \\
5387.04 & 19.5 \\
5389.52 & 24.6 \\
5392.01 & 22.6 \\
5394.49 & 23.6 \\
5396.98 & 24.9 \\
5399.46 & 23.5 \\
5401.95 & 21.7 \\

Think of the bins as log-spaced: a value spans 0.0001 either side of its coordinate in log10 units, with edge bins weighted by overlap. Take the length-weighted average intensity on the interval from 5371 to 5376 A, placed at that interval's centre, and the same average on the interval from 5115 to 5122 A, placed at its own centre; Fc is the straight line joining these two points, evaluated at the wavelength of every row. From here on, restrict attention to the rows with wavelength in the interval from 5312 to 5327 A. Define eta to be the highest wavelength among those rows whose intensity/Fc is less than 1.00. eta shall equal 5325.38 A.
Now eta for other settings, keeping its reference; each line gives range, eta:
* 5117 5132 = 5130.39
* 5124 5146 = 5144.59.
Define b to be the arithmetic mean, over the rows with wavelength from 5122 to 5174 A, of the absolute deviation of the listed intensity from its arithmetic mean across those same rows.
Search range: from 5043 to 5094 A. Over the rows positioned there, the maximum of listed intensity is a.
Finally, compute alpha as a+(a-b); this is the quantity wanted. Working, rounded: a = 26.9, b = 1.86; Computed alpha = 52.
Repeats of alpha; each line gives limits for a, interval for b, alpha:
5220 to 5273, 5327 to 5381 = 50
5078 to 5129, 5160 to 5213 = 50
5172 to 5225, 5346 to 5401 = 50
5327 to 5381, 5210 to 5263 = 52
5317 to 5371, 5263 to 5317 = 53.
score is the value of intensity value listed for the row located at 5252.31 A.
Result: 22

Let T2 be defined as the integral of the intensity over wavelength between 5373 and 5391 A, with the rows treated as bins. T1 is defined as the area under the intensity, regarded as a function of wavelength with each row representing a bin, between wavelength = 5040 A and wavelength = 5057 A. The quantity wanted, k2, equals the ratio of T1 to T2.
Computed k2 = 0.83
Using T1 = 368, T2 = 446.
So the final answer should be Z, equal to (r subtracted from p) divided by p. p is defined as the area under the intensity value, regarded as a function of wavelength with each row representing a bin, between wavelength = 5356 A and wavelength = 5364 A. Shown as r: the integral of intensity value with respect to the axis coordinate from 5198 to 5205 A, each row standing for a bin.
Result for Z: 0.274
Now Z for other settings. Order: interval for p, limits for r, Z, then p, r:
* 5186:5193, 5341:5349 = -0.325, 135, 179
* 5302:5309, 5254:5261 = 0.045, 177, 170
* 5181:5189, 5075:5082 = 0.029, 155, 151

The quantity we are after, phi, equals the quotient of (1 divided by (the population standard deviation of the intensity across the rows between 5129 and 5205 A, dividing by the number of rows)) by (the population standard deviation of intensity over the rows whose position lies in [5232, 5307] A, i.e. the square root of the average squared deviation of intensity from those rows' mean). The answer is 0.281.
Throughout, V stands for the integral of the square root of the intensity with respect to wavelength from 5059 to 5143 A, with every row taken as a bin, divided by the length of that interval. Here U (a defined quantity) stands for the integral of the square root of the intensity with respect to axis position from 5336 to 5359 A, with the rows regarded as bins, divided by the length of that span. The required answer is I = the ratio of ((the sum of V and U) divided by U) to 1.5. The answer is 1.31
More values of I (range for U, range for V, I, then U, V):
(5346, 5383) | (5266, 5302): 1.31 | 4.87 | 4.72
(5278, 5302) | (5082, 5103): 1.33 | 4.72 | 4.68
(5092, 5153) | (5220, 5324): 1.37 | 4.55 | 4.81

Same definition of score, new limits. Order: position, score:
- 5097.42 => 21.2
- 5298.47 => 19.9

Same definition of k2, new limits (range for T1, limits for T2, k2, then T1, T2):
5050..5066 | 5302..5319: 0.88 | 389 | 440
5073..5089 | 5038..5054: 1.09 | 363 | 332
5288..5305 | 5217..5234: 0.99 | 386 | 388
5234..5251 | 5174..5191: 1.20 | 395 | 328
